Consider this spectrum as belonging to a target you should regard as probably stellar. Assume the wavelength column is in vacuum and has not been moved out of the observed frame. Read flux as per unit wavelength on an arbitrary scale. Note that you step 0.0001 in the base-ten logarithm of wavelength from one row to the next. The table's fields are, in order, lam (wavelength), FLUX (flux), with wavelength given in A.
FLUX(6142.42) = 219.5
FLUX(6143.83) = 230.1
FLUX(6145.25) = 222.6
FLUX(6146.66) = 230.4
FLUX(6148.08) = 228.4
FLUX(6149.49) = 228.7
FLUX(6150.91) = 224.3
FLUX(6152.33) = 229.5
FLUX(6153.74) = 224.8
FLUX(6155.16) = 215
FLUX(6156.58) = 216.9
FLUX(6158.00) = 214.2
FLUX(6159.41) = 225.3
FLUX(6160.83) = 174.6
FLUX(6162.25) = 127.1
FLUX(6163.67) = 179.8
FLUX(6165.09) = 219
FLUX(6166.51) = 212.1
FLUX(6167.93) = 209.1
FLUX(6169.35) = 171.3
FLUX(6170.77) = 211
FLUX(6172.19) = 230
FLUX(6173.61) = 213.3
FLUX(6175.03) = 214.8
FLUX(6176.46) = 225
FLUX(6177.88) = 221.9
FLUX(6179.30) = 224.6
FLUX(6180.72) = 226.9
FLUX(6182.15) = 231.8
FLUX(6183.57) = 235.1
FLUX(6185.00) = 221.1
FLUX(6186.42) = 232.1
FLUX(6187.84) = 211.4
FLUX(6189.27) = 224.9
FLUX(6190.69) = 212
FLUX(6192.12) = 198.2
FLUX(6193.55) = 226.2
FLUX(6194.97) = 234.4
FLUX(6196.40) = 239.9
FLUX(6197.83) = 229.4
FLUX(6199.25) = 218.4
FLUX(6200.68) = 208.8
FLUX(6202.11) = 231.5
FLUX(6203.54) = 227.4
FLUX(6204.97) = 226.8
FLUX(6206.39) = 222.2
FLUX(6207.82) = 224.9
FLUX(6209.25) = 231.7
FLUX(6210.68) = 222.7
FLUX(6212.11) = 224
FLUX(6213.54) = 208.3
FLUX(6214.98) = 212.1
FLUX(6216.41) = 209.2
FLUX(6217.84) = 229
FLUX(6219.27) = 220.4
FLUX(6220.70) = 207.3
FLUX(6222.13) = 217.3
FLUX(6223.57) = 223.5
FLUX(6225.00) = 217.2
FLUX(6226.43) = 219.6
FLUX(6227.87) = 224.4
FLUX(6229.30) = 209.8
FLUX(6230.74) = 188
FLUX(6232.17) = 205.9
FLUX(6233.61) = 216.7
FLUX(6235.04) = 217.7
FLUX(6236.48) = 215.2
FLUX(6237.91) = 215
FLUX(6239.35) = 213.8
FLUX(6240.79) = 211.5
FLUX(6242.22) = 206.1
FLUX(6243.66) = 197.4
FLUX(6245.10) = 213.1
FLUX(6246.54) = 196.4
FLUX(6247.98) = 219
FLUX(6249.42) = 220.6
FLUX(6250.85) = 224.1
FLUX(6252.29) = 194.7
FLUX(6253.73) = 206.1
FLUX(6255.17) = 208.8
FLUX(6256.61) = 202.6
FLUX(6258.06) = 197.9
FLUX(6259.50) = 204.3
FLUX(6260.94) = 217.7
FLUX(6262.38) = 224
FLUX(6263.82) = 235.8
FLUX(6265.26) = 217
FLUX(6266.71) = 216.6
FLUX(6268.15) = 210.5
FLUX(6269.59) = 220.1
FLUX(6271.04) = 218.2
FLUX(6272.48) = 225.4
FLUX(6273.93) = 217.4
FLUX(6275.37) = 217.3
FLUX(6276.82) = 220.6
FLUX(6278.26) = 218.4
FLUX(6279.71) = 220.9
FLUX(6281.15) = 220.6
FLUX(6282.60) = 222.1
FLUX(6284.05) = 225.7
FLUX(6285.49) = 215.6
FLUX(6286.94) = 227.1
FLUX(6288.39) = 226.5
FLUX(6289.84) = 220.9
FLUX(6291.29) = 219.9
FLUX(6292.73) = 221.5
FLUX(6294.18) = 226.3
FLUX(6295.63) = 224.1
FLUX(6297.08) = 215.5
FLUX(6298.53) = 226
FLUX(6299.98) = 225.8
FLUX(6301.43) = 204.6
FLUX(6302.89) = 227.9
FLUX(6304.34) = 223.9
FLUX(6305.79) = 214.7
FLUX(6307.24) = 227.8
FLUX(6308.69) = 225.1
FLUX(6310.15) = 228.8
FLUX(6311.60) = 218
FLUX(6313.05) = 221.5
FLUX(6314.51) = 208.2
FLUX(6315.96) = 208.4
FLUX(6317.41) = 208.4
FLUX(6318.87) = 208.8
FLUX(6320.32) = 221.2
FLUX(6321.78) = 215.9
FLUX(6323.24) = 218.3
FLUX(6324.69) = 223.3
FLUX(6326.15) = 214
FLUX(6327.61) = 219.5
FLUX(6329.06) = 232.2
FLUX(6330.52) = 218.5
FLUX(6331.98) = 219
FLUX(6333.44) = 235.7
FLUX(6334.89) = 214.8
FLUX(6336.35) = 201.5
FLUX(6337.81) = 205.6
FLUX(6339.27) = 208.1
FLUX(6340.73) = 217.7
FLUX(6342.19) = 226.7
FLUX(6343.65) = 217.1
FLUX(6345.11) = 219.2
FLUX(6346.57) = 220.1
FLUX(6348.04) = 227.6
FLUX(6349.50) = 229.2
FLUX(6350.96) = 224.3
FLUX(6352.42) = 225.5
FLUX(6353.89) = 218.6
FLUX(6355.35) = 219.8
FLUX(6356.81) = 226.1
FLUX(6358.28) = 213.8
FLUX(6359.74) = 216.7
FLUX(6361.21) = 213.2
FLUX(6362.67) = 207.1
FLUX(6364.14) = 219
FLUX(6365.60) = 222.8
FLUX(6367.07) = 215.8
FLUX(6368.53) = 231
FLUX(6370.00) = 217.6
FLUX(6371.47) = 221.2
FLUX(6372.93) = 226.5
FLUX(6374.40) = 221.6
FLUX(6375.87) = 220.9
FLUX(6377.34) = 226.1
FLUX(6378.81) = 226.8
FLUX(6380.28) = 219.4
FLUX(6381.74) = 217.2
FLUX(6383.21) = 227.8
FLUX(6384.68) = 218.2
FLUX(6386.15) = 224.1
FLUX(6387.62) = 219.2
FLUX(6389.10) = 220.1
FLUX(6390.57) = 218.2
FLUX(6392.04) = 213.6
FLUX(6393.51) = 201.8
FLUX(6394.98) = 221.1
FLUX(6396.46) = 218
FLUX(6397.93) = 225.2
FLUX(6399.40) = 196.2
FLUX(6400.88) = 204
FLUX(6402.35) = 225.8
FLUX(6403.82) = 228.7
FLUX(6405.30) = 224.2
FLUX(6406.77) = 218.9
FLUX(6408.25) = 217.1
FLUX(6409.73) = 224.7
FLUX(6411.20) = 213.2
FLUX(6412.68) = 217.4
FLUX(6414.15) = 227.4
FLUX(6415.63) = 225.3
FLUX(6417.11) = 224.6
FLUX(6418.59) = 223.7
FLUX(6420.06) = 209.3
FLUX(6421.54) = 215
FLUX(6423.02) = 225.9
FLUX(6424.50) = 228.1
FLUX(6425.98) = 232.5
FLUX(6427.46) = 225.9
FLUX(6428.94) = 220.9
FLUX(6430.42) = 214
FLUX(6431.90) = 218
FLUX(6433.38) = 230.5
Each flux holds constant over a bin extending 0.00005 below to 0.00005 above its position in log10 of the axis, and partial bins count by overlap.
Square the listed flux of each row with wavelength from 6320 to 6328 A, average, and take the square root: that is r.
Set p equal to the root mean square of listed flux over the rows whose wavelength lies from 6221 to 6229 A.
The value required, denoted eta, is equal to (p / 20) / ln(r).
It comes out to 2.05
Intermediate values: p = 220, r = 219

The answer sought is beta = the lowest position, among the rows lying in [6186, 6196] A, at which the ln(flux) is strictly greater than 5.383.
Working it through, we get 6186.42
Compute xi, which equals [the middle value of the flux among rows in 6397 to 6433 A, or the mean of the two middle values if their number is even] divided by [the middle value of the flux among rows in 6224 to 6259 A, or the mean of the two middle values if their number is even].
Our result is 1.05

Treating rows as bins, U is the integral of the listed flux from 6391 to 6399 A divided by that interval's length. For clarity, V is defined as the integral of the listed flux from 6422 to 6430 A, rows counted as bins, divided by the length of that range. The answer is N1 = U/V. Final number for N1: 0.95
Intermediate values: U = 215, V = 226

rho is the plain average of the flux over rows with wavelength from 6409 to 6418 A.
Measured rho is 222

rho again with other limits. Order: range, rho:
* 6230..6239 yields 210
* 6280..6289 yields 223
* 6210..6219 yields 218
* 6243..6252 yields 212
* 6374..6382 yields 222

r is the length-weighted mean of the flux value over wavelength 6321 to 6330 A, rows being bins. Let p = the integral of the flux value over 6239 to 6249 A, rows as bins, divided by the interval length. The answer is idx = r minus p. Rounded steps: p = 208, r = 220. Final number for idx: 12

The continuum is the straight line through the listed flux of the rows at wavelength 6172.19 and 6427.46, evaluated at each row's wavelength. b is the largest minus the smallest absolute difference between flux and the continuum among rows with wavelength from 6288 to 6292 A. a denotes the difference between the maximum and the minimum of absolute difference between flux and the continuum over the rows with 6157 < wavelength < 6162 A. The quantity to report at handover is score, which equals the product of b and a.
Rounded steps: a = 51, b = 6.6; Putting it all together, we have 332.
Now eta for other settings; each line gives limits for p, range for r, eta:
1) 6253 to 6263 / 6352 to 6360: 1.94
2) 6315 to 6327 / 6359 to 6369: 2.00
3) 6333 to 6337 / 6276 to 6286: 2.02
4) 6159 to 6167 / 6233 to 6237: 1.79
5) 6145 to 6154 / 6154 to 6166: 2.14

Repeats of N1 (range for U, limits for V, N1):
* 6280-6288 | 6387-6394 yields 1.04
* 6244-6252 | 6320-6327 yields 0.98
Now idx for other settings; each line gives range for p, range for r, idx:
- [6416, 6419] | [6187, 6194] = -10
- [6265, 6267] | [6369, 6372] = 4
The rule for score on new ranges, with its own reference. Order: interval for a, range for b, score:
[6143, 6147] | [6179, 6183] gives 26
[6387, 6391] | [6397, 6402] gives 54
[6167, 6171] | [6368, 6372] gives 201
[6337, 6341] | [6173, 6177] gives 143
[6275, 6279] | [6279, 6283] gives 5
